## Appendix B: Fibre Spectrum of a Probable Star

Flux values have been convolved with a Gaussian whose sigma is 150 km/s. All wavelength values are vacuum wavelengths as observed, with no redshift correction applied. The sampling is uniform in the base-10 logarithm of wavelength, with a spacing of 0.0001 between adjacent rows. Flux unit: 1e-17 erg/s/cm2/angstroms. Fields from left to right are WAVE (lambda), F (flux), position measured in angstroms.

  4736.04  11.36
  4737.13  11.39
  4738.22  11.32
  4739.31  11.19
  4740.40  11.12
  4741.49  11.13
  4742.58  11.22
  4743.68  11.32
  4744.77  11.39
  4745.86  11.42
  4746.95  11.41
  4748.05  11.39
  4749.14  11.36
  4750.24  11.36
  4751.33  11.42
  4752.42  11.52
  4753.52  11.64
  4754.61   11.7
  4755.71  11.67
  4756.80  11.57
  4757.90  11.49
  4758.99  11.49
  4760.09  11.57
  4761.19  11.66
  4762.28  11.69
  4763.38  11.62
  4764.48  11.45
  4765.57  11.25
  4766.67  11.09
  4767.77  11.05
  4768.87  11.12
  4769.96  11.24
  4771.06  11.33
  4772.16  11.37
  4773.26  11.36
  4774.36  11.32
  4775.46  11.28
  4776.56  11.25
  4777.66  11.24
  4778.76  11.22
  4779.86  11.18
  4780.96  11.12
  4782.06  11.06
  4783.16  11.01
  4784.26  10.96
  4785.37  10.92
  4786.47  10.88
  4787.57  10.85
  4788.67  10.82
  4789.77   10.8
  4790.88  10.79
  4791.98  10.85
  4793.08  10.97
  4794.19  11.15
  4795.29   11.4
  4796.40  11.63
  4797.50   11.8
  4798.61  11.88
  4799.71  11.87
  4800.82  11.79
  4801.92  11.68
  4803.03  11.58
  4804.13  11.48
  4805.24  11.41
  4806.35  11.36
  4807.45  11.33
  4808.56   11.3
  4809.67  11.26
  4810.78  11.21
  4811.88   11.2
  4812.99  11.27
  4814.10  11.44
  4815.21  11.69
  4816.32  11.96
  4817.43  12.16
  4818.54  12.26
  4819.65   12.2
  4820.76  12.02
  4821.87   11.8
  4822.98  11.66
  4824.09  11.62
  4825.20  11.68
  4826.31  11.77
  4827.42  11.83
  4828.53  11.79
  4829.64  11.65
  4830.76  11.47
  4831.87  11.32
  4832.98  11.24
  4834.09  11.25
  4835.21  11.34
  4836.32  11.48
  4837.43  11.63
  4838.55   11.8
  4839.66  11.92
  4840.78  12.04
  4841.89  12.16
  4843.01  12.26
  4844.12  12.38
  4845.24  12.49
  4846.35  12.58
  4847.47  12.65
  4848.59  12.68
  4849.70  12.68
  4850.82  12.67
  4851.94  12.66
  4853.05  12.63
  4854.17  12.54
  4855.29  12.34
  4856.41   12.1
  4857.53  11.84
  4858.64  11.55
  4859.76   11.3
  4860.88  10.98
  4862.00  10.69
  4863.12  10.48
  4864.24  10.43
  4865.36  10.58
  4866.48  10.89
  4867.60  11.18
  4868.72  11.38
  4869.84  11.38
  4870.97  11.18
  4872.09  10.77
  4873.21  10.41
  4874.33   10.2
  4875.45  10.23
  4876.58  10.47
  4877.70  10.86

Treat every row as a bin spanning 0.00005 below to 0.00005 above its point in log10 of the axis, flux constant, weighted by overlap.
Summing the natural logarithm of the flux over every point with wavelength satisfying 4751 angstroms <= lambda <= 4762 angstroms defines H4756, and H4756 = 24.5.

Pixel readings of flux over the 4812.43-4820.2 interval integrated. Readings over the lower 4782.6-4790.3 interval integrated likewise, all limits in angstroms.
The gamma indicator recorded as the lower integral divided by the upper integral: 0.91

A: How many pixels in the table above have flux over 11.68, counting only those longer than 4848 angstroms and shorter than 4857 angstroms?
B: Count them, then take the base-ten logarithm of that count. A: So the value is 0.9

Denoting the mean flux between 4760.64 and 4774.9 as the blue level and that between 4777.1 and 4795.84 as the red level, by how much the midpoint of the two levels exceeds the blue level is -0.17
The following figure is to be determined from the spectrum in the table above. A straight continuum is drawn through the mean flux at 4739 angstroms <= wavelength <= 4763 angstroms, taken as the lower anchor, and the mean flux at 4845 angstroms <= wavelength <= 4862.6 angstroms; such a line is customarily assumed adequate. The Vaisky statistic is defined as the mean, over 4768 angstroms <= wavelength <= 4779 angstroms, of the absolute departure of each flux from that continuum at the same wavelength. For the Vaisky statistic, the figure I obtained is 0.33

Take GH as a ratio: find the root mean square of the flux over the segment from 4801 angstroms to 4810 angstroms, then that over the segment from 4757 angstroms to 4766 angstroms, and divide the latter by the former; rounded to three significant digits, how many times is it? 1.01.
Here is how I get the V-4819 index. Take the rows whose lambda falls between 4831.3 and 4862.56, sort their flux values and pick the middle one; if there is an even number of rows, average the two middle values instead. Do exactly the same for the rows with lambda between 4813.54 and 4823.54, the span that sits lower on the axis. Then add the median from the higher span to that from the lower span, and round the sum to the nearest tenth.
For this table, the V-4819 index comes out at 24.0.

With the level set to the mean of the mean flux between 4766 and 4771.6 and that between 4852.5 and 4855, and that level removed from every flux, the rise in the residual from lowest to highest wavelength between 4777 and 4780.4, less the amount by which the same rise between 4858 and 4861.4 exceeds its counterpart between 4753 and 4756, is 0.5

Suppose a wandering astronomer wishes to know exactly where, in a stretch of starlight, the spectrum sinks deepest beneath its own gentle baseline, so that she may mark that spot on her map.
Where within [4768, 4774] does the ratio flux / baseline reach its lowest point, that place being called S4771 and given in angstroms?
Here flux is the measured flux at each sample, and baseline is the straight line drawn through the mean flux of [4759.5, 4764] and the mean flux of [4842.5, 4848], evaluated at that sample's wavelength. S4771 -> 4768.87 angstroms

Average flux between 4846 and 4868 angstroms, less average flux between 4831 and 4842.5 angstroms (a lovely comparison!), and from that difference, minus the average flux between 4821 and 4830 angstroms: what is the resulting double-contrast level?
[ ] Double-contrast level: -11.6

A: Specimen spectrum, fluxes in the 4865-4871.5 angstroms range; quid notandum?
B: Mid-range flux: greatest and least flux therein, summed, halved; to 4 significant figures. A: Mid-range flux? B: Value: 10.98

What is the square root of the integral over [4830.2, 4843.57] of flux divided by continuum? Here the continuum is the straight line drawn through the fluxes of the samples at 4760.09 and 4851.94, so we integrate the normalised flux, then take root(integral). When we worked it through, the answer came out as 3.53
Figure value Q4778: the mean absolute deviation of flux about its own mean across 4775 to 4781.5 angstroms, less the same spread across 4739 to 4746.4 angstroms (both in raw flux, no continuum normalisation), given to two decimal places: -0.06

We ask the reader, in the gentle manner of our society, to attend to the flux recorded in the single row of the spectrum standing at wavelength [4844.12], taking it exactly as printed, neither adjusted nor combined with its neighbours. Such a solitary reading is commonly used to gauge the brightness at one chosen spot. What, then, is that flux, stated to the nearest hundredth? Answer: 12.38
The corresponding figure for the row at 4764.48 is 11.45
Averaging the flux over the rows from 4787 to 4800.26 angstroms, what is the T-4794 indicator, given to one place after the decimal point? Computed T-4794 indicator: 11.2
